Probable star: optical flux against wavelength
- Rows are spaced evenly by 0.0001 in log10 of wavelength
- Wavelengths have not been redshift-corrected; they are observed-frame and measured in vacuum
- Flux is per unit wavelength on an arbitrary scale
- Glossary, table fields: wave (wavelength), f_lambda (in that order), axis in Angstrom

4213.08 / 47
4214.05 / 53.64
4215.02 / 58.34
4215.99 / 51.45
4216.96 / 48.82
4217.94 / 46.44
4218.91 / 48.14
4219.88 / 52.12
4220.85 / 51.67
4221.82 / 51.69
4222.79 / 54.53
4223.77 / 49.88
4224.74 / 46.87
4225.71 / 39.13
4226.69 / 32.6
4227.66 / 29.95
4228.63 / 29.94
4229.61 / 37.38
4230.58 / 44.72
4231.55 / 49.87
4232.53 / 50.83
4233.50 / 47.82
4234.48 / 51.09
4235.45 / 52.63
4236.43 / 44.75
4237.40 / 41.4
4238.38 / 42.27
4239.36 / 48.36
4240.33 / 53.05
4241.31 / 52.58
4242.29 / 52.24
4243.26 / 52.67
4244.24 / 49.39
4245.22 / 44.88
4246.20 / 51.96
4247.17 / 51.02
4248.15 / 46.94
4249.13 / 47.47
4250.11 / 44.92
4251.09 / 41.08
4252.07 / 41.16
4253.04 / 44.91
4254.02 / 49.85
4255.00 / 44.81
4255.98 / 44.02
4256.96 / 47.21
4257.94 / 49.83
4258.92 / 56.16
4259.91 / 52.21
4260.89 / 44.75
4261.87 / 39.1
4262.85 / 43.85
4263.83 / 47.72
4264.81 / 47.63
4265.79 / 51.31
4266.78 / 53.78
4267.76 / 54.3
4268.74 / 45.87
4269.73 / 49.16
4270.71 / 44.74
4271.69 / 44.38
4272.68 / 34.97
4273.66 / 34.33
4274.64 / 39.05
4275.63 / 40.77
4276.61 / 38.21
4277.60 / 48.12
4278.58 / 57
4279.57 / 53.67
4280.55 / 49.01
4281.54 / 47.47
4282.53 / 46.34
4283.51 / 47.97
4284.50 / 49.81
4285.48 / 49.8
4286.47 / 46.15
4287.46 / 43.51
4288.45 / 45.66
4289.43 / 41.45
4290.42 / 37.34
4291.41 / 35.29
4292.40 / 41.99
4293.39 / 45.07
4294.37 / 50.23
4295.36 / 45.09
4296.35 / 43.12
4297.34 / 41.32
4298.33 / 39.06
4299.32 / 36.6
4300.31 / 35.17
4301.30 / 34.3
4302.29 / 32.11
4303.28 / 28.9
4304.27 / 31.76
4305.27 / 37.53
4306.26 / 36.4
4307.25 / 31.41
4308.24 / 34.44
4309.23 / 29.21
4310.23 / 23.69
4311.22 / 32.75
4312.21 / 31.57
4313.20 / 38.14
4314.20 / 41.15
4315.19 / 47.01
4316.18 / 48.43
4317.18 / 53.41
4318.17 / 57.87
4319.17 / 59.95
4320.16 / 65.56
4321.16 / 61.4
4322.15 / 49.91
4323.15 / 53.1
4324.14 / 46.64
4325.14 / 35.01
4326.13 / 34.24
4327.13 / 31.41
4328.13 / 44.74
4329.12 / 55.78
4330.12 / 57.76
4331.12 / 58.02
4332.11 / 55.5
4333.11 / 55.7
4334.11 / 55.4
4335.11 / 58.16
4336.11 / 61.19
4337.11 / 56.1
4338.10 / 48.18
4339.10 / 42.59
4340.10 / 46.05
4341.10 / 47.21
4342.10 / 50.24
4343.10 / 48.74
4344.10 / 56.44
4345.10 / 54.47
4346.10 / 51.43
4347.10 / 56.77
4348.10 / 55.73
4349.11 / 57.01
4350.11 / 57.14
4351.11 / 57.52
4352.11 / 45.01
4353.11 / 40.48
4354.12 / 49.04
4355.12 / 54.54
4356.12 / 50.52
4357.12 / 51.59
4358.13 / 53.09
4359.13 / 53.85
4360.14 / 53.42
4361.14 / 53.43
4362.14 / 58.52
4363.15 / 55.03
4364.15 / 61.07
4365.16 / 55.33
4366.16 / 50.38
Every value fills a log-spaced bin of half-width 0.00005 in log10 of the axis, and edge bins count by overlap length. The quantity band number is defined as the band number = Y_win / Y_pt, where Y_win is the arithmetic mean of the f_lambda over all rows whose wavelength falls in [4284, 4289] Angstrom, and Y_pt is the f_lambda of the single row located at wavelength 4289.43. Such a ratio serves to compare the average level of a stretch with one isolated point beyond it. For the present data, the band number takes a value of 1.13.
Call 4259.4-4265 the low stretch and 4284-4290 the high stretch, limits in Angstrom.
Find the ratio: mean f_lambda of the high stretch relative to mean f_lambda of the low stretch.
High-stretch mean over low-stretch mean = 1.00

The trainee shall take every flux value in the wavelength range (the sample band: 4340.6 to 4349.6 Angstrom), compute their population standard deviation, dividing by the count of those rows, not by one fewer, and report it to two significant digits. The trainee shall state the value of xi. 3.5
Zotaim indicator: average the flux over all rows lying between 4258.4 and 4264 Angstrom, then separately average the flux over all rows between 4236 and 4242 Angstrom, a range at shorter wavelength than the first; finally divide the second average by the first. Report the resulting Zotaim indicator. 1.00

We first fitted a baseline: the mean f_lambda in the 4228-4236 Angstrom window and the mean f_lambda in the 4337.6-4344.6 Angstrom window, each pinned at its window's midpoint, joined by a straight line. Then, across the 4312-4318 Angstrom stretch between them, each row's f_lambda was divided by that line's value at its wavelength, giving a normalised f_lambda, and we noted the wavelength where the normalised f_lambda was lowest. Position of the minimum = 4312.21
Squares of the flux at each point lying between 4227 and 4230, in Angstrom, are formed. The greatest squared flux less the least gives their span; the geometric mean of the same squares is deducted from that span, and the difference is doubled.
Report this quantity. -1077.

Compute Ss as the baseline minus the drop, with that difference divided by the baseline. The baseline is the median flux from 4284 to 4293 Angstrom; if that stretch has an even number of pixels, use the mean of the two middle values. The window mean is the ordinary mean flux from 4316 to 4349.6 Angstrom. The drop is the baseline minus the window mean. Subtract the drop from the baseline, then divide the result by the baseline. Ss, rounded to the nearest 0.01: 1.20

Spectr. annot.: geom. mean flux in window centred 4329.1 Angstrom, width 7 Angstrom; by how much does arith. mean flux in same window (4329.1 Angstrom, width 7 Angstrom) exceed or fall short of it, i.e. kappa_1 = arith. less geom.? 1.3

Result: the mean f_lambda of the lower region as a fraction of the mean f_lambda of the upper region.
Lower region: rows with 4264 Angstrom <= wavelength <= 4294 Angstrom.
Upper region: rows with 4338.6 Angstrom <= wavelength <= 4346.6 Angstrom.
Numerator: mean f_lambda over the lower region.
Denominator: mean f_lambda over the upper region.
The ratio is 0.92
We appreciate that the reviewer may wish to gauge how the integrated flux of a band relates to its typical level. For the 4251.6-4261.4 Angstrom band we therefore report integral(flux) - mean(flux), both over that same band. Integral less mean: 418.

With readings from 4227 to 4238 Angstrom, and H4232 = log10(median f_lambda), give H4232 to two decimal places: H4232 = 1.65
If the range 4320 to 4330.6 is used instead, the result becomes 1.70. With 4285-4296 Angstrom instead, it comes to 1.65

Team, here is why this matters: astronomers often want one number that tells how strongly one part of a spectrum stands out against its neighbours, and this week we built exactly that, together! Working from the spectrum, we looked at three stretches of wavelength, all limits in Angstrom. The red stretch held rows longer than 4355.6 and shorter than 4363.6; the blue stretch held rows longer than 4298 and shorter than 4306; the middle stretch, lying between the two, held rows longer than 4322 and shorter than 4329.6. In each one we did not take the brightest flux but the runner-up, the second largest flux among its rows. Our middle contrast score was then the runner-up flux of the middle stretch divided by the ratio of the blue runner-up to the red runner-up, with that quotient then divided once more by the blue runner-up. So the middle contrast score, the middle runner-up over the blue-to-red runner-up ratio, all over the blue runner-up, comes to 2.1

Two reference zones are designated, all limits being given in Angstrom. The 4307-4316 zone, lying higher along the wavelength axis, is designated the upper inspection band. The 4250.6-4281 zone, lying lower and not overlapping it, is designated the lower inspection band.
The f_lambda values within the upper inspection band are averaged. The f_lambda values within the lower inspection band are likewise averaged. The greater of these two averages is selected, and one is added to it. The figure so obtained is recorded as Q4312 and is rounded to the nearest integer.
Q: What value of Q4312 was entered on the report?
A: 47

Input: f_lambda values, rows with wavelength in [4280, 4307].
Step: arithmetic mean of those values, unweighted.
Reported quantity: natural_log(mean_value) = 3.72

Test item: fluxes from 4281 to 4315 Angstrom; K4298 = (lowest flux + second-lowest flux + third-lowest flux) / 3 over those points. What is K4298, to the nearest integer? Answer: 27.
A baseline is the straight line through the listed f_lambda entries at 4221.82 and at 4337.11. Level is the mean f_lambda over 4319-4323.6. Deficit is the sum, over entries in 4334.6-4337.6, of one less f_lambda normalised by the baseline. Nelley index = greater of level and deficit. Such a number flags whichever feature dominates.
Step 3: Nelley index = 58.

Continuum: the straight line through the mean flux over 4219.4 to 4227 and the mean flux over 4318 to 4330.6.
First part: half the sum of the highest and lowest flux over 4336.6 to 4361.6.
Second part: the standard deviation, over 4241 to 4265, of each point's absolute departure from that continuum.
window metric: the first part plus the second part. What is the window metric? 51.3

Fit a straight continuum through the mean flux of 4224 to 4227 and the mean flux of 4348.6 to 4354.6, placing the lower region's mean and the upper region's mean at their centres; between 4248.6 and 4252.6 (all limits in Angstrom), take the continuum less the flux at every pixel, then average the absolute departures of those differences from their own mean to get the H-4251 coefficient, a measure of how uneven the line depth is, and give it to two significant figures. 2.6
